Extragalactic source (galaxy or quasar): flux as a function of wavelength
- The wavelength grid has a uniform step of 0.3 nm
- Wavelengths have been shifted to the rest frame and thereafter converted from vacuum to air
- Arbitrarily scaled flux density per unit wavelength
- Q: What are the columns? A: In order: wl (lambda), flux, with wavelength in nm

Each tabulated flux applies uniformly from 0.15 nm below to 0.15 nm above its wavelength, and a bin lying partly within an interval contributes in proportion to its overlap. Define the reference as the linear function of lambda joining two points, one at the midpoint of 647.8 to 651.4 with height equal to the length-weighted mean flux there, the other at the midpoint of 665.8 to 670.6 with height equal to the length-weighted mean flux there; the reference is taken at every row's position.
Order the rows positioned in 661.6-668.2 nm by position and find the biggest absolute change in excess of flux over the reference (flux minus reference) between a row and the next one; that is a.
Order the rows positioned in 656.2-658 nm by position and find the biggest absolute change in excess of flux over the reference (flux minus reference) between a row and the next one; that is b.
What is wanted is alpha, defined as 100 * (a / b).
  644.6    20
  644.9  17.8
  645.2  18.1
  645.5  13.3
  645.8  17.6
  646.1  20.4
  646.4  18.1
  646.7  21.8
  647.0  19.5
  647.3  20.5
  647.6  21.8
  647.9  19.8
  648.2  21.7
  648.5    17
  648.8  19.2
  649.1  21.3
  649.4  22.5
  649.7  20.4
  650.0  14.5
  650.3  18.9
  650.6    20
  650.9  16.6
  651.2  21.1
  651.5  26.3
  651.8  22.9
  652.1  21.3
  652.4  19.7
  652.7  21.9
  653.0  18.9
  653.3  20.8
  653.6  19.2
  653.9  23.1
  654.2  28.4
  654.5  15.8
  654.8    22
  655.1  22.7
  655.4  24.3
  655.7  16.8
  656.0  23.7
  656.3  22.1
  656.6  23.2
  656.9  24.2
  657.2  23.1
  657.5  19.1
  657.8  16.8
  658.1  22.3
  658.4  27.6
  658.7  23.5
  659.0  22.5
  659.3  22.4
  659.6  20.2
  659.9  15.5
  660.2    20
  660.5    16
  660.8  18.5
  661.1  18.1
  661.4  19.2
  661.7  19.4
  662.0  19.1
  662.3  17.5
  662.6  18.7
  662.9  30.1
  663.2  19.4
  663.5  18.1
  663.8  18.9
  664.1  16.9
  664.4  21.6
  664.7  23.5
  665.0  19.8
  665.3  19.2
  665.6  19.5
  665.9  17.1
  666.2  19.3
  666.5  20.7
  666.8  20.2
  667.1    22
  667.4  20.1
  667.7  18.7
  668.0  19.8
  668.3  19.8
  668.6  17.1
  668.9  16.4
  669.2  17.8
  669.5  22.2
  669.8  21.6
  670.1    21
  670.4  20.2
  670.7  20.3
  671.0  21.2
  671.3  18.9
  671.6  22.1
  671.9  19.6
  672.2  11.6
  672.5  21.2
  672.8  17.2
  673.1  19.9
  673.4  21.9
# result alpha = 285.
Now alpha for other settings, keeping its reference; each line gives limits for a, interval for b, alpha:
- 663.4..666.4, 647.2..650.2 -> 80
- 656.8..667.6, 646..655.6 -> 90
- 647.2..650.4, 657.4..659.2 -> 107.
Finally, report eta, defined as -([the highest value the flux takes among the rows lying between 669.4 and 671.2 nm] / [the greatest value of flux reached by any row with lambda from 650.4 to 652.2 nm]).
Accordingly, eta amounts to -0.84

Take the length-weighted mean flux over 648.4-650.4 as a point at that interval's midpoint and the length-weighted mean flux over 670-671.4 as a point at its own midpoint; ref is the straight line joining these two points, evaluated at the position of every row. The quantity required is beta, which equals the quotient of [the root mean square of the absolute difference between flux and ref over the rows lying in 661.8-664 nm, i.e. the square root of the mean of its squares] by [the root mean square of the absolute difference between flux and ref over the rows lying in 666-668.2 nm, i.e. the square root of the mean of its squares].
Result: 4.1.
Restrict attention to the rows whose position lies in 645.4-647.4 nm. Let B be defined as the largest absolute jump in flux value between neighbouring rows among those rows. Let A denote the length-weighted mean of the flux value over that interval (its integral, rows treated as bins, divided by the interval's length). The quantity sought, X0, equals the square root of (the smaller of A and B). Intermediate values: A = 18.8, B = 4.3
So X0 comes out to 2.1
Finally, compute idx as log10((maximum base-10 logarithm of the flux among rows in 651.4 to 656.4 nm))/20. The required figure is 0.0081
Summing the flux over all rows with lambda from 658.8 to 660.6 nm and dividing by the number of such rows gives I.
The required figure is 19.4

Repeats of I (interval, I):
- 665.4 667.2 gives 19.8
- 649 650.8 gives 19.6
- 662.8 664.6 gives 20.8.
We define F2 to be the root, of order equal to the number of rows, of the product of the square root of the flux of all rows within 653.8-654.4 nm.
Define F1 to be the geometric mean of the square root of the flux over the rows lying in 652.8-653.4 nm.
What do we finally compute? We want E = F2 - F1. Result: 0.61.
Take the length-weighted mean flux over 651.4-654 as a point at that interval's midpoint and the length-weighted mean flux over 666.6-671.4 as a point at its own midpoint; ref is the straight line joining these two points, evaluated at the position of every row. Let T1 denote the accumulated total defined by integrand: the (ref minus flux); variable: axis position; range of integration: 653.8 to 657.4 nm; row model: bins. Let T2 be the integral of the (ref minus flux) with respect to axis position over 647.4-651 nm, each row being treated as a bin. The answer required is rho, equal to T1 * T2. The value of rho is -36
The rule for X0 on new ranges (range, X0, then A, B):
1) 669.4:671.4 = 1.5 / 20.8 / 2.3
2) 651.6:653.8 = 1.7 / 20.9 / 3.0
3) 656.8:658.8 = 2.3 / 22.3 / 5.5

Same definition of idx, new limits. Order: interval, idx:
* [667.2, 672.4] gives 0.0065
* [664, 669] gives 0.0069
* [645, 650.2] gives 0.0066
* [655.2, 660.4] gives 0.0079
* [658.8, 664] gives 0.0085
